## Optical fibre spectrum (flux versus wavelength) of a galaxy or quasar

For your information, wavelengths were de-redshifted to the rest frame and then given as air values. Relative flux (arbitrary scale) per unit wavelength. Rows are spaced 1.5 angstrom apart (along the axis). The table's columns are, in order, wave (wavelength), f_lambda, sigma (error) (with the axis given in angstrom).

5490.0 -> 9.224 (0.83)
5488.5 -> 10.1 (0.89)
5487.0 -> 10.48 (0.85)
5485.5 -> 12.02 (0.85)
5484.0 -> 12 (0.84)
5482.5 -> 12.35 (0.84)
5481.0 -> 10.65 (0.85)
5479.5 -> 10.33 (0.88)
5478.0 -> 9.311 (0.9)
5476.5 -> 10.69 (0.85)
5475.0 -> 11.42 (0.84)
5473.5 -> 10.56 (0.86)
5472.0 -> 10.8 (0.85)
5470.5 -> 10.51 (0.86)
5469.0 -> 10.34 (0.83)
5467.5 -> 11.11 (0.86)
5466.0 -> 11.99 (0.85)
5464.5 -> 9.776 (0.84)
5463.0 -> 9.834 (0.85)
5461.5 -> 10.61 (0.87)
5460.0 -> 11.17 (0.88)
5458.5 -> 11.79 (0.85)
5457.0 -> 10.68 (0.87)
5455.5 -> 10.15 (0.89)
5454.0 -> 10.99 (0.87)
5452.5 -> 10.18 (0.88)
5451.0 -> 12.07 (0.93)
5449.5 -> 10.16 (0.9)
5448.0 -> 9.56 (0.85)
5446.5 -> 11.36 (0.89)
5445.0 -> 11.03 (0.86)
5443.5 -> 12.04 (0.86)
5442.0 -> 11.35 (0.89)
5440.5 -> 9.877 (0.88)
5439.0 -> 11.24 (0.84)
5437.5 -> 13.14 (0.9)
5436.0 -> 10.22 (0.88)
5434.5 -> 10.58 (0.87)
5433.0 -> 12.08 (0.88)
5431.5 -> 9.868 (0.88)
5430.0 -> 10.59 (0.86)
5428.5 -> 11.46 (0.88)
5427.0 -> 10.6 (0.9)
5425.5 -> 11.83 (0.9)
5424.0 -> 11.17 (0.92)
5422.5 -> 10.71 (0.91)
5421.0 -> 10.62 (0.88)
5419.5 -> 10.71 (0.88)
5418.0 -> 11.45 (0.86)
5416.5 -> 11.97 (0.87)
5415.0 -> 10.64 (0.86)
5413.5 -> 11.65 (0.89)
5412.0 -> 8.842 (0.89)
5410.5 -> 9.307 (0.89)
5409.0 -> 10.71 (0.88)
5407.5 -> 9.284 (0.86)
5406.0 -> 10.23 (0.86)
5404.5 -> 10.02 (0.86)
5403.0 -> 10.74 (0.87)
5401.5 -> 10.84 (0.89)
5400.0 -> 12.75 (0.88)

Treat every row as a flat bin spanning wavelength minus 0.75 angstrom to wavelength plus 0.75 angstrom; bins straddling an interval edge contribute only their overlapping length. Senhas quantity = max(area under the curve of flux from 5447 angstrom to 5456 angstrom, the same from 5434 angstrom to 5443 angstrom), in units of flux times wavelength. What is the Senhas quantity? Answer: 100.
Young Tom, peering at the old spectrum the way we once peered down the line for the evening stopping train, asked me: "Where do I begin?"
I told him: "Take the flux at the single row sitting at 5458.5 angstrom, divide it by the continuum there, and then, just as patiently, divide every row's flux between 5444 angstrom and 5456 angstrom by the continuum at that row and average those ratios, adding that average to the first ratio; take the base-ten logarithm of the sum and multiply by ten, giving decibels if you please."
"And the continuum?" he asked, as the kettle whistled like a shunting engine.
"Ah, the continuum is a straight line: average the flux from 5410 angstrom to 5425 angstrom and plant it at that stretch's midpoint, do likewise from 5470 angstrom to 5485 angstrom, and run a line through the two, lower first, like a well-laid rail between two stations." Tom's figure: 3.18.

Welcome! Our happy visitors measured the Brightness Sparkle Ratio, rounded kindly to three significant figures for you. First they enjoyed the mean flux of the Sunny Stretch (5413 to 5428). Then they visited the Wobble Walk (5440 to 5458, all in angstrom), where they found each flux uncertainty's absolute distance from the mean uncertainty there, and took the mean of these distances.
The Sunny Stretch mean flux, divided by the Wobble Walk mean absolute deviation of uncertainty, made 697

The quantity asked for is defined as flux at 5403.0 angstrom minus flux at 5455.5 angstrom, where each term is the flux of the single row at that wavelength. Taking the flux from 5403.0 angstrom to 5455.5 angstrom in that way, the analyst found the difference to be 0.6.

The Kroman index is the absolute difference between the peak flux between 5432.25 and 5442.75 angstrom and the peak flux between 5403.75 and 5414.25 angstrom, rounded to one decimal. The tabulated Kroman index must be 1.5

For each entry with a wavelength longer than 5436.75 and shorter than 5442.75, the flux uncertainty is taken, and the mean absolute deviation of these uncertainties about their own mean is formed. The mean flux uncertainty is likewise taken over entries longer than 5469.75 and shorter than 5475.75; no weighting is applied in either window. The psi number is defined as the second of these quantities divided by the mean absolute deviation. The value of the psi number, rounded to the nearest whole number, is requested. 45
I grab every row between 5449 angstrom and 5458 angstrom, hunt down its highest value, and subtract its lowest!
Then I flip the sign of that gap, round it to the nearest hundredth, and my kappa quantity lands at -1.92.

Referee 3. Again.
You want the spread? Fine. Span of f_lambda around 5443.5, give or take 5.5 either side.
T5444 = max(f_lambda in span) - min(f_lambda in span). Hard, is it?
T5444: 2.48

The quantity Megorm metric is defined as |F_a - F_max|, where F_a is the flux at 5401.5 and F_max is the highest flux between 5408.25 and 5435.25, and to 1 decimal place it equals 1.2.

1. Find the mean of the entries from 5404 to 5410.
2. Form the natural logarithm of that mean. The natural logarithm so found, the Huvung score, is 2.31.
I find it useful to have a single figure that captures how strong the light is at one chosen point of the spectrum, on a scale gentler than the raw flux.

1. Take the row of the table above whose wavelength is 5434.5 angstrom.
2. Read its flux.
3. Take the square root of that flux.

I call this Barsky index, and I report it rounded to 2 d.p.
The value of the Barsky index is 3.25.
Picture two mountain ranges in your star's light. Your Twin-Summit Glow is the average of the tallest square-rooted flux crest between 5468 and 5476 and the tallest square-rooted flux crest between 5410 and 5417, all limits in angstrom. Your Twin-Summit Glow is 3.42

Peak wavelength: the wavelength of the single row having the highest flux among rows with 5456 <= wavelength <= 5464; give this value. 5458.5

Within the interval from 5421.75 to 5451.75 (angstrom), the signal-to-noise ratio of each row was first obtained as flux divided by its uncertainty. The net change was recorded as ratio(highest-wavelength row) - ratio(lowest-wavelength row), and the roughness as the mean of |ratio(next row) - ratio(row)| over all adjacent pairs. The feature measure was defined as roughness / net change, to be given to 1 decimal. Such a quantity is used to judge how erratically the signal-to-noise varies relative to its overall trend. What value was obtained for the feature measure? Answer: 1.0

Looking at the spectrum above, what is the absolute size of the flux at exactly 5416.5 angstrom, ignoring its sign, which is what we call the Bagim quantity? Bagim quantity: 12.0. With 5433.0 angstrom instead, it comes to 12.1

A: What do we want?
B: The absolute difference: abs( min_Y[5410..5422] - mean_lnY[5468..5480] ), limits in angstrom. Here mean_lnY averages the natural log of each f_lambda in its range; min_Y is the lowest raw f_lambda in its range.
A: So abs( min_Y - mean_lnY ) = 6.5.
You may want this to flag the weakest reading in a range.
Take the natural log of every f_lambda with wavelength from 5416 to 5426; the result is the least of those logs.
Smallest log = 2.36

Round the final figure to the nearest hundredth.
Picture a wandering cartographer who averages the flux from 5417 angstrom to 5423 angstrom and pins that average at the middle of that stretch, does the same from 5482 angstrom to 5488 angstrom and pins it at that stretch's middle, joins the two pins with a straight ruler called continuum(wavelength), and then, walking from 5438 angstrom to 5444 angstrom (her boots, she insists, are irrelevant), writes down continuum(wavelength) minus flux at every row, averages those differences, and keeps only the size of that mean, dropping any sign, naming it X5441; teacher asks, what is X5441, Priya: 0.02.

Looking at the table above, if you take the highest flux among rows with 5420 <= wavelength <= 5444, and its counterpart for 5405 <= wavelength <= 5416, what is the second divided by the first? 0.89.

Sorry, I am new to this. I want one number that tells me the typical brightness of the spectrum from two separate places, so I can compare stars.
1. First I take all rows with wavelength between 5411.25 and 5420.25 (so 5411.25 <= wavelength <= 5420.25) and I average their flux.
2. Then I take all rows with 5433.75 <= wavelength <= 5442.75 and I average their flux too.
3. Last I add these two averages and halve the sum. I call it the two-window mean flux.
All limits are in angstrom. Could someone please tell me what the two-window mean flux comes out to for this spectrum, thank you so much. 11.0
